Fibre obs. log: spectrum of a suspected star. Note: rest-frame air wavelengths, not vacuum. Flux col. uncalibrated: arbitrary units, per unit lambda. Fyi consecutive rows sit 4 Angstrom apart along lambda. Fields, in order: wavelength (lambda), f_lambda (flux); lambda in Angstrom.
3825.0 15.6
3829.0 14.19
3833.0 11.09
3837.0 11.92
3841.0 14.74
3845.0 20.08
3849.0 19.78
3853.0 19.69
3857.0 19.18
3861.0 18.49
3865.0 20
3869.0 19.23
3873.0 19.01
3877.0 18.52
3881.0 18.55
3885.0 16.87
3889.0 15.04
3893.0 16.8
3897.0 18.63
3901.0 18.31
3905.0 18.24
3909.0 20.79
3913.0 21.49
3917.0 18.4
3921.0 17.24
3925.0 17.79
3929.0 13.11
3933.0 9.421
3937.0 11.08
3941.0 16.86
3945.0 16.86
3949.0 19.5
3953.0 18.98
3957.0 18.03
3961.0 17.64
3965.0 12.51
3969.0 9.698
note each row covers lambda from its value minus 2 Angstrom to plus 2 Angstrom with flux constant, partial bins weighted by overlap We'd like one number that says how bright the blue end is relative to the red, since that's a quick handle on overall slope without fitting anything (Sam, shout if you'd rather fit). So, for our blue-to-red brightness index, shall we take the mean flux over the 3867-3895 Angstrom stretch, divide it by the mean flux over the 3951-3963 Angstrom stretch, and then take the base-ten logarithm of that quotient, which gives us -0.01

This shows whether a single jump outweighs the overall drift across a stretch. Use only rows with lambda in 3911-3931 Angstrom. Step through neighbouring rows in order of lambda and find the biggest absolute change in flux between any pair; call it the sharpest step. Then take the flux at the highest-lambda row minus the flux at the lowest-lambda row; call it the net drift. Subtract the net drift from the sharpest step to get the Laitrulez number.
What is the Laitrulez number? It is 13.1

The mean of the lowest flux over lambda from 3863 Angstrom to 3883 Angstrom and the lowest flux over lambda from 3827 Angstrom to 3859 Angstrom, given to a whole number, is 15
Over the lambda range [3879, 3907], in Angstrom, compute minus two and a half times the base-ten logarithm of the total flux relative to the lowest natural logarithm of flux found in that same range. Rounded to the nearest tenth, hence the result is -4.1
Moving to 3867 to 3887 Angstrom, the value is -3.8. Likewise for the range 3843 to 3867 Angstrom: -4.0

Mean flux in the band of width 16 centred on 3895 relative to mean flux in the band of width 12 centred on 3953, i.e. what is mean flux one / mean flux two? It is 0.91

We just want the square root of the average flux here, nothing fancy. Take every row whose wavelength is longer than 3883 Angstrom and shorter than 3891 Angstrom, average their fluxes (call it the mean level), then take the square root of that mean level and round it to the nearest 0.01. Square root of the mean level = 3.99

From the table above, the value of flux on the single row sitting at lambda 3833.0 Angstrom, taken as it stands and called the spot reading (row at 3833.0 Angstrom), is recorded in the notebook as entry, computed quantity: 11.09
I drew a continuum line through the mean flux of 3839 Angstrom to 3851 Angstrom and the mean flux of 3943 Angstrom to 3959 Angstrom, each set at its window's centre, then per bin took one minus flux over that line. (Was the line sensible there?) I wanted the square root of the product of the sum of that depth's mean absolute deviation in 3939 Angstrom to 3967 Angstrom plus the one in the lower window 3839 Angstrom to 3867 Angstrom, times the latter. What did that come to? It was 0.10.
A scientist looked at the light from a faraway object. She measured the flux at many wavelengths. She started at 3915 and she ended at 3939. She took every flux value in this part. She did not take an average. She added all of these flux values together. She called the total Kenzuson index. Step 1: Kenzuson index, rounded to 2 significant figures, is 87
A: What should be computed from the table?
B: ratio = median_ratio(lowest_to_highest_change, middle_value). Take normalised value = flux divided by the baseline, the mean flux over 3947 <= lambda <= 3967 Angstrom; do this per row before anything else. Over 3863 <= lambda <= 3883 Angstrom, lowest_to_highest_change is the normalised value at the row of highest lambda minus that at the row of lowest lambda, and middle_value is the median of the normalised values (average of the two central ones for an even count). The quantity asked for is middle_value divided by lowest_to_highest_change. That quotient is -13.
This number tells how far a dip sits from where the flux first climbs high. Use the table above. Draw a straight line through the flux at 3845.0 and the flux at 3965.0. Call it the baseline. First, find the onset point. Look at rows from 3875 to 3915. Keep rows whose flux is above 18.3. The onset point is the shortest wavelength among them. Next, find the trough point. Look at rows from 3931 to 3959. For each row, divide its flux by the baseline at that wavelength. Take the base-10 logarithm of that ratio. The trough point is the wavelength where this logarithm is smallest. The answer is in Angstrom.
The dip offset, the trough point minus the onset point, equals 56 Angstrom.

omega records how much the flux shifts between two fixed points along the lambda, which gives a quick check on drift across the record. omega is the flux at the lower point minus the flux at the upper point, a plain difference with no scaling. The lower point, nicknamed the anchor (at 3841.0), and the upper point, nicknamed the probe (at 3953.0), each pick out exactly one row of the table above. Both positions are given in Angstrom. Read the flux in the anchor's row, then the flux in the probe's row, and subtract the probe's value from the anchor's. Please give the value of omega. -4.24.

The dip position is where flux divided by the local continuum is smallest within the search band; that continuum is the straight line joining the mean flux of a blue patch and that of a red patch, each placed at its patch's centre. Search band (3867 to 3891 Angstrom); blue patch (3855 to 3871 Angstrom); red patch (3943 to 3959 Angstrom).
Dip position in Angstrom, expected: 3889.0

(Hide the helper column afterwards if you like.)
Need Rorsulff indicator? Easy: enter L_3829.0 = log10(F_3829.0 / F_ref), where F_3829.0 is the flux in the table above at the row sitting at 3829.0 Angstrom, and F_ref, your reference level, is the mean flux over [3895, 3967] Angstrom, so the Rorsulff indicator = -0.077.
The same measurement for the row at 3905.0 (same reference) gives 0.032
